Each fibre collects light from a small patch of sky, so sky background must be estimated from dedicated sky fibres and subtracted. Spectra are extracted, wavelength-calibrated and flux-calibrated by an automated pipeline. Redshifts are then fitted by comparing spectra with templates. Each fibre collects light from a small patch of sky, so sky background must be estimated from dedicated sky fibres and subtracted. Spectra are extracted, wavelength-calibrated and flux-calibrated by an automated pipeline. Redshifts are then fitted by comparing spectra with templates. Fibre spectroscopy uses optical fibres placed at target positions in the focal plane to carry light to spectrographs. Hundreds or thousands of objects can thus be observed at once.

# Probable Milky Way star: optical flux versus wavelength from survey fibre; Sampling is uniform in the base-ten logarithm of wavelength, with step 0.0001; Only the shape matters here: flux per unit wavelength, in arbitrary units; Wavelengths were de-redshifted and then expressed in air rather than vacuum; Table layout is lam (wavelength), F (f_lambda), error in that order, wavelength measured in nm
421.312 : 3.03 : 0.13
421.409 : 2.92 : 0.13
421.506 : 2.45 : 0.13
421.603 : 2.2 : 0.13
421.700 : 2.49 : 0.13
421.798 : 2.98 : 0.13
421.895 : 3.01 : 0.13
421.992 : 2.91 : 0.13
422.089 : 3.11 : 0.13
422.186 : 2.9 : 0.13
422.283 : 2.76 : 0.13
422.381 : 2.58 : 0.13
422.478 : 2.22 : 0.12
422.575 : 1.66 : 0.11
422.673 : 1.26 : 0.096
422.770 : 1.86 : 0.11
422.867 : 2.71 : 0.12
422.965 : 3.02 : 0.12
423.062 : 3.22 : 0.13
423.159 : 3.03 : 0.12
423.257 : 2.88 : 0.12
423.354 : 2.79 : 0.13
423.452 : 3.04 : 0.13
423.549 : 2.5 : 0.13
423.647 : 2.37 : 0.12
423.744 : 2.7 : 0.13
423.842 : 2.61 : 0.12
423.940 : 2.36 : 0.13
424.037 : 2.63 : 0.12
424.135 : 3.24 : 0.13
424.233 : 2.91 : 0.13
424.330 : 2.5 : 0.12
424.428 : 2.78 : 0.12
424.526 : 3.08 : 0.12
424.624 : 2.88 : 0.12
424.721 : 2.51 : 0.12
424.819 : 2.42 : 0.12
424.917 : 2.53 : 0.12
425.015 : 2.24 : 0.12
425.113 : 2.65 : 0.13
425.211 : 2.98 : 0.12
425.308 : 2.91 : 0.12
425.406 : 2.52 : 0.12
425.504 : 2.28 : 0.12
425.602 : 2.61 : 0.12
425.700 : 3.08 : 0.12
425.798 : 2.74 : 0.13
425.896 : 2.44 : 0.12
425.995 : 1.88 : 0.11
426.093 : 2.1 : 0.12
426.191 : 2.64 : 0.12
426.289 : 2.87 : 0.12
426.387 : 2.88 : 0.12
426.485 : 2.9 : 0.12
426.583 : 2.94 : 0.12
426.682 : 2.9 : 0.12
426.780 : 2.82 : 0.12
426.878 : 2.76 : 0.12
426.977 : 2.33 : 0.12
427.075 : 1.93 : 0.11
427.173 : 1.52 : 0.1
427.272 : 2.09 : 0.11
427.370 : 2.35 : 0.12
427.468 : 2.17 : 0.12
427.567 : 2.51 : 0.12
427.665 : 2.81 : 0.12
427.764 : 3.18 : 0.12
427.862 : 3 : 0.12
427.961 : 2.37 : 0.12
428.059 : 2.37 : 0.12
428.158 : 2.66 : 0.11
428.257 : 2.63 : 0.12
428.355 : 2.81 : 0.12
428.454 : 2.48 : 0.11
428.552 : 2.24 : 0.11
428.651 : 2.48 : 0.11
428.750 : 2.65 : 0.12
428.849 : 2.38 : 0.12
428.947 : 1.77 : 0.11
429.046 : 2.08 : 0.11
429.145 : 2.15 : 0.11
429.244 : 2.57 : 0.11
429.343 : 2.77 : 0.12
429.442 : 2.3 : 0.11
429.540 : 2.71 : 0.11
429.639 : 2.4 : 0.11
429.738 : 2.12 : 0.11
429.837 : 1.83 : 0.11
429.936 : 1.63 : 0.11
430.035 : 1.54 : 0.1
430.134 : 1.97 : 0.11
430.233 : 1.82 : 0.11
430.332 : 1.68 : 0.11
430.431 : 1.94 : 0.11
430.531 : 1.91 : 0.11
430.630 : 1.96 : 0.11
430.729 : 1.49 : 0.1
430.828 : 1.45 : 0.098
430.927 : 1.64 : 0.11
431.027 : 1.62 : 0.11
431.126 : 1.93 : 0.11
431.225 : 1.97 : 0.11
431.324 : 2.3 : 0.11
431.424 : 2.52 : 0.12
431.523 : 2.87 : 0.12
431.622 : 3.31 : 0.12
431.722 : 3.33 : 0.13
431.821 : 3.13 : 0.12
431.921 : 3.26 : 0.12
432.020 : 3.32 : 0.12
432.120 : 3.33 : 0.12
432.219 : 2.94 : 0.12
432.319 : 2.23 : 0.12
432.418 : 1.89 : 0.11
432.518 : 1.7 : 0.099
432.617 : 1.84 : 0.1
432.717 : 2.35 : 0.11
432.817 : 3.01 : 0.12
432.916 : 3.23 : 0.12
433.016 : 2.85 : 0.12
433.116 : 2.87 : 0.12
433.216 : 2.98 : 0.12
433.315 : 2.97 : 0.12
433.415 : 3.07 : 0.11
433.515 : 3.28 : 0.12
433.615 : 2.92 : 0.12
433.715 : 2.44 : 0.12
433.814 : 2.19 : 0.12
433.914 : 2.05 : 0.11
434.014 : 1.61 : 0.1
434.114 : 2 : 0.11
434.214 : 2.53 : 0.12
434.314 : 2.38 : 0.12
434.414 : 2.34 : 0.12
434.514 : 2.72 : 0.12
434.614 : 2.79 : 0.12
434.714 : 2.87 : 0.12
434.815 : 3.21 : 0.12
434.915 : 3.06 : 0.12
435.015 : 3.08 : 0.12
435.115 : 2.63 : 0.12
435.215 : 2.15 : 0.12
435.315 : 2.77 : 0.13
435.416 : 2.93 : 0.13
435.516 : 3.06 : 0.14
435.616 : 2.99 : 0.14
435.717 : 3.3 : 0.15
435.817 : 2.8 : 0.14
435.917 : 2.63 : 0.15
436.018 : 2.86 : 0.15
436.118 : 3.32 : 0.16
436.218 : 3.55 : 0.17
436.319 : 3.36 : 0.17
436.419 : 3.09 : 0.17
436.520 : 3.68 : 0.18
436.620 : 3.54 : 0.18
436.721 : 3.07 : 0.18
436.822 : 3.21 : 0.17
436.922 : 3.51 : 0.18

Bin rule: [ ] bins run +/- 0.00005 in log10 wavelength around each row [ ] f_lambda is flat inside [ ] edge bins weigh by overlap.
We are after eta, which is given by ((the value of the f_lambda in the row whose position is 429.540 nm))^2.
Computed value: 7.3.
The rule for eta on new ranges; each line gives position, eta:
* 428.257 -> 6.9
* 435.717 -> 10.9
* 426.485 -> 8.4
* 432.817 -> 9.1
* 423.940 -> 5.6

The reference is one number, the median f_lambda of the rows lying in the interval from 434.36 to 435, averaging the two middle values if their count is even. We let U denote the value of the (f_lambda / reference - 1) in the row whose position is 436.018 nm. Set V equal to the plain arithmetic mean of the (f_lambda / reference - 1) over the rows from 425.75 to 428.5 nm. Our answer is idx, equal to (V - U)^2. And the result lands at 0.01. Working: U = 0.01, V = -0.10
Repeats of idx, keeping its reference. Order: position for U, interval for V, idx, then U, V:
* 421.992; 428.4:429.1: 0.05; 0.03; -0.19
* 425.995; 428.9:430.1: 0.01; -0.34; -0.24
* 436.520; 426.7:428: 0.19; 0.30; -0.13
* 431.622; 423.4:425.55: 0.05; 0.17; -0.06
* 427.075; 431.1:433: 0.07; -0.32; -0.06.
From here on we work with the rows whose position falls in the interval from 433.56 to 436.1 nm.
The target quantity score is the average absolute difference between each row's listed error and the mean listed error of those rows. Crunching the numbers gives 0.0103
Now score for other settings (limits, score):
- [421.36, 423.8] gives 0.0069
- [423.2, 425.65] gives 0.0044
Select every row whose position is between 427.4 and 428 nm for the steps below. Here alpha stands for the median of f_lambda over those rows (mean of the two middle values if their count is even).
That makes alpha 2.7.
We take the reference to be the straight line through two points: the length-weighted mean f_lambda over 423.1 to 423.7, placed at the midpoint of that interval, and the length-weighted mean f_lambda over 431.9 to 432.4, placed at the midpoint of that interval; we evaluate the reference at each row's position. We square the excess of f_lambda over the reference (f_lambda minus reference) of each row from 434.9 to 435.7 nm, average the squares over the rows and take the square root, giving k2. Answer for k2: 0.34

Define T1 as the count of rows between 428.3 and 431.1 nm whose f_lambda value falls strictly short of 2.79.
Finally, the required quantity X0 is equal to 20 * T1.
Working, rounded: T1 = 27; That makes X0 540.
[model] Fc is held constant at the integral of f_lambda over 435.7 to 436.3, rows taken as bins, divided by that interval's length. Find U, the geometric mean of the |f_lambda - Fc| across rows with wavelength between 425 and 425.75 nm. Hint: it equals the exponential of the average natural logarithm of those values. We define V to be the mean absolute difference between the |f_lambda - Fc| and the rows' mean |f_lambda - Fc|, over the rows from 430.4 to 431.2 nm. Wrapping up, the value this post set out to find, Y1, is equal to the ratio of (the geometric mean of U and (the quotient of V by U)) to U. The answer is 2.4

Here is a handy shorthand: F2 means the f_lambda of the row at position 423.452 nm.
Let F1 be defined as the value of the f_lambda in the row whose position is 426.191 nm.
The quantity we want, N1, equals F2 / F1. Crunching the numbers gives 1.15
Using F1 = 2.64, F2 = 3.04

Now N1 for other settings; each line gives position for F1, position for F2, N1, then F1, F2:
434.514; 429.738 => 0.78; 2.72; 2.12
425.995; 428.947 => 0.94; 1.88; 1.77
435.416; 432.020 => 1.13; 2.93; 3.32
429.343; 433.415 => 1.11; 2.77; 3.07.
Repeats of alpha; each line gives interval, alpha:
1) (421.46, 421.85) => 2.5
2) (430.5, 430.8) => 1.9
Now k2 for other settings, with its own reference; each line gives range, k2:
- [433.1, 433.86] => 0.35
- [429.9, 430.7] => 1.10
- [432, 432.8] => 0.79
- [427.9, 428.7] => 0.40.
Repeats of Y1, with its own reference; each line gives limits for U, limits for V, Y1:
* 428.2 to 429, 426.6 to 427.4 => 1.0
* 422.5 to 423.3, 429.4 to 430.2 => 1.8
